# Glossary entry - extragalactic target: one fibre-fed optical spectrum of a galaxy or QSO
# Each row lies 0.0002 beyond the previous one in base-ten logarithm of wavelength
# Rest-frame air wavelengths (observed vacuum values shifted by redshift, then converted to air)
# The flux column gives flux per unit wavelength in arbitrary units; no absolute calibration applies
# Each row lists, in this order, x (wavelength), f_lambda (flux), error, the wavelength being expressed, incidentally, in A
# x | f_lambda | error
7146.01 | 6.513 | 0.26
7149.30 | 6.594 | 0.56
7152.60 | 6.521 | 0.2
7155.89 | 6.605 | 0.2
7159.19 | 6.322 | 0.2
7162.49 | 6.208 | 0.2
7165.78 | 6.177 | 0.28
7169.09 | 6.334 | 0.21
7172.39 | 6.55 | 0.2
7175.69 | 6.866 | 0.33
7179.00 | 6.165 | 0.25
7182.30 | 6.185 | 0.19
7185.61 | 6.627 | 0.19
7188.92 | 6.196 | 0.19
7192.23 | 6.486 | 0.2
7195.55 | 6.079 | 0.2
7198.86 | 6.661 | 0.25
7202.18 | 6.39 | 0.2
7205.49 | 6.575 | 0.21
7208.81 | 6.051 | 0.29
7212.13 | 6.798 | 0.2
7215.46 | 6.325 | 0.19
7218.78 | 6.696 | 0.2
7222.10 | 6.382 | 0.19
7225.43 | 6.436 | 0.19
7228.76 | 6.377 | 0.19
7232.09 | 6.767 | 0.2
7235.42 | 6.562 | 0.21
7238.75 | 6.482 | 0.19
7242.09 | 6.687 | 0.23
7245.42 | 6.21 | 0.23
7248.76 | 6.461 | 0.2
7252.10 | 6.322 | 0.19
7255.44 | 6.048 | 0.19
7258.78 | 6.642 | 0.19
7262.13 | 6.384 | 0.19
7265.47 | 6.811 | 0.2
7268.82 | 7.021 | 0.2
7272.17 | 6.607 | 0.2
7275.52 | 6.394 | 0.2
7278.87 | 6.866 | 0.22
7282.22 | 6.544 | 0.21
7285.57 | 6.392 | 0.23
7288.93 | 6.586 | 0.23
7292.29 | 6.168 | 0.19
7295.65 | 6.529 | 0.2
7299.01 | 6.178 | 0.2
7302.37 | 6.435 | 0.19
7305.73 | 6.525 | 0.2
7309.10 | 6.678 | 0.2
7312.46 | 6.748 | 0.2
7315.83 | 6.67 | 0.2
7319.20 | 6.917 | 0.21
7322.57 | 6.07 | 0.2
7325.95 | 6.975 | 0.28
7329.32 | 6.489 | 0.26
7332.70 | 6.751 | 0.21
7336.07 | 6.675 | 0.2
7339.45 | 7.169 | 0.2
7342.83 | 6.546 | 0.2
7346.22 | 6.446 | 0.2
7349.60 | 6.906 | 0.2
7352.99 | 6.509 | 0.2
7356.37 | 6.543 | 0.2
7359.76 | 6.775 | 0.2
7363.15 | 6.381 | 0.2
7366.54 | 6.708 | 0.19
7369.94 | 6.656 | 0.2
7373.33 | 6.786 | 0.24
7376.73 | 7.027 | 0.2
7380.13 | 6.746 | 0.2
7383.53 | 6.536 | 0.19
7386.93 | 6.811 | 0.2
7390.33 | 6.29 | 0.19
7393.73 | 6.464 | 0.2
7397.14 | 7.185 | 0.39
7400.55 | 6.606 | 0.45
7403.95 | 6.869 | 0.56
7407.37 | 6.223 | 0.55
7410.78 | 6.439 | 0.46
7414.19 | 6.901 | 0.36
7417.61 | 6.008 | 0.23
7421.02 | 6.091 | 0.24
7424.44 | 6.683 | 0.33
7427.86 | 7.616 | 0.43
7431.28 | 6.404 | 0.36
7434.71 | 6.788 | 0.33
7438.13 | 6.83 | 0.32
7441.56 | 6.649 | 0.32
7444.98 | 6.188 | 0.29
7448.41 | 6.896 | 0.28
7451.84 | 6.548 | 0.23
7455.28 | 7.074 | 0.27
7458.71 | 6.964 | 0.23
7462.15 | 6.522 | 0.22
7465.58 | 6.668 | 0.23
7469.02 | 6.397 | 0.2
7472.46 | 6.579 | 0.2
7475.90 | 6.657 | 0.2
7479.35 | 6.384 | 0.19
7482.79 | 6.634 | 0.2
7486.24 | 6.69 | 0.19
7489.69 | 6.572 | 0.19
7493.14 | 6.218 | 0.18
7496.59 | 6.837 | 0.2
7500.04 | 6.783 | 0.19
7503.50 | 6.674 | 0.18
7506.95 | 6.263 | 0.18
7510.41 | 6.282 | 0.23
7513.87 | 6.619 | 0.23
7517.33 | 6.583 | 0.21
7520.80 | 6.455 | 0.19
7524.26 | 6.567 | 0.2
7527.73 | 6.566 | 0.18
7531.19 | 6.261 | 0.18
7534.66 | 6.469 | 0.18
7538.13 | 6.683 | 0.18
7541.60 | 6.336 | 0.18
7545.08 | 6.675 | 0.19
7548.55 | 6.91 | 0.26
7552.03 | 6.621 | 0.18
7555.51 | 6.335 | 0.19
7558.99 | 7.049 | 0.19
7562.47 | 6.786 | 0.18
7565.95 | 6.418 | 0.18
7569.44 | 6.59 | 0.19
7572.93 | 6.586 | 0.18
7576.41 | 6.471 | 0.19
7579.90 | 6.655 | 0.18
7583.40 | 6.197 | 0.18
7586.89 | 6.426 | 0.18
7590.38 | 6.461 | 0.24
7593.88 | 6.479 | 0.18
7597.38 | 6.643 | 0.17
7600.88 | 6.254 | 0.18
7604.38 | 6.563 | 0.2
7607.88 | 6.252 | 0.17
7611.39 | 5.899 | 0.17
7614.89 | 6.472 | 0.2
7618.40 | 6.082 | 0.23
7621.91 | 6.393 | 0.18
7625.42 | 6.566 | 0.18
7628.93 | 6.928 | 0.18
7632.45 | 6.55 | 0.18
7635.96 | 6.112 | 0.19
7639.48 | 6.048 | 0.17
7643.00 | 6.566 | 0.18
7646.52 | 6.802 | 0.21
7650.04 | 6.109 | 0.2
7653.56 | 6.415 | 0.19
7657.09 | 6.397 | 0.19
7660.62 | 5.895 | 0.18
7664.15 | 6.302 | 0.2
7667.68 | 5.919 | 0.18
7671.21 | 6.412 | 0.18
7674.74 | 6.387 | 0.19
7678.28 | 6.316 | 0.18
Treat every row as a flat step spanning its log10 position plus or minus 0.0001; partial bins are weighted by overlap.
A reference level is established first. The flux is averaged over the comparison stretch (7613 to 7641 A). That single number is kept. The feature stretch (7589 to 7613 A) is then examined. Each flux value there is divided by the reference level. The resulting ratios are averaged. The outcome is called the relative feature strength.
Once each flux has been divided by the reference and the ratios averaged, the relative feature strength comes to 1.00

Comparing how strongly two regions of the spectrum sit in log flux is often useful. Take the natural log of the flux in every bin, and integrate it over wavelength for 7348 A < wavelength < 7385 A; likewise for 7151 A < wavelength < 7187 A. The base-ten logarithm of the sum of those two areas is 2.14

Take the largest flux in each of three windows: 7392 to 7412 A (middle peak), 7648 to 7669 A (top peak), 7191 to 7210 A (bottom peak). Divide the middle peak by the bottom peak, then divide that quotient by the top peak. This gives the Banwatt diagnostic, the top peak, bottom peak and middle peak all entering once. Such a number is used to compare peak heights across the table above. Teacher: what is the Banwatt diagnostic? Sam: 0.168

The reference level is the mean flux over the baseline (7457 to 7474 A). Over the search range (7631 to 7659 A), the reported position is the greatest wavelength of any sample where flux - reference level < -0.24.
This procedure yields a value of 7650.04 A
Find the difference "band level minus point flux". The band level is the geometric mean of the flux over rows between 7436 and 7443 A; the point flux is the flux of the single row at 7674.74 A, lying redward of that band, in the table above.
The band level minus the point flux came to 0.35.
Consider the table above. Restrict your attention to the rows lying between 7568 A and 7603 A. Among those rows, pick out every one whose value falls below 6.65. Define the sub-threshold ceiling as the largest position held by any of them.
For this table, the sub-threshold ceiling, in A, 7600.88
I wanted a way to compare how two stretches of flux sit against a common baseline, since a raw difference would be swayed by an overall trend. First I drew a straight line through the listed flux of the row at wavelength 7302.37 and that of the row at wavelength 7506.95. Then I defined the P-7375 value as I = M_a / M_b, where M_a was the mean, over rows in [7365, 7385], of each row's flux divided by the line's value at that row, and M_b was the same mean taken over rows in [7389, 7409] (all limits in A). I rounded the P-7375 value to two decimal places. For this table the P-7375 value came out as 1.02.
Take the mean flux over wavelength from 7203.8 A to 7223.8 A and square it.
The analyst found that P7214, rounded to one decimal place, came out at 41.9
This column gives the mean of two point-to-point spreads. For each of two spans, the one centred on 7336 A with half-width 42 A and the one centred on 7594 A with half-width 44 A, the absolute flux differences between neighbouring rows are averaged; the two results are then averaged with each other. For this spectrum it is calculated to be 0.298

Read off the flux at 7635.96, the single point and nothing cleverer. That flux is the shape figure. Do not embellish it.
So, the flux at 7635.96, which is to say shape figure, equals 6.112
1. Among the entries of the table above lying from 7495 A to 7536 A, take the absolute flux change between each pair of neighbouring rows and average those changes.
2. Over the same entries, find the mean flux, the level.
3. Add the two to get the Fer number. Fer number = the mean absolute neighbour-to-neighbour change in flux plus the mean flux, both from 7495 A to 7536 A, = 6.69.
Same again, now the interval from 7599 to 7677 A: 6.68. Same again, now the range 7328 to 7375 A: 6.94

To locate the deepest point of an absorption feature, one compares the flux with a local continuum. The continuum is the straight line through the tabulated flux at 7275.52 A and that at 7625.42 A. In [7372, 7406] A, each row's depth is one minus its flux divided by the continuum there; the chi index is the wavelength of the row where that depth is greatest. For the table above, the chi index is 7390.33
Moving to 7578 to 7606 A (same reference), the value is 7583.40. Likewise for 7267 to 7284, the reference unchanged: 7275.52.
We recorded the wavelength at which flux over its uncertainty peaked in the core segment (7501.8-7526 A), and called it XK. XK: 7503.50 A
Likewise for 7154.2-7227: 7185.61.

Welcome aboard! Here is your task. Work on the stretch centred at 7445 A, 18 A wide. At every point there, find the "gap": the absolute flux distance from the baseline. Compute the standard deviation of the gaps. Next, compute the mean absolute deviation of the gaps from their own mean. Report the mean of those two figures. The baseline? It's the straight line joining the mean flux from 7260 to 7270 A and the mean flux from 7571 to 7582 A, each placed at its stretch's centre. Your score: 0.14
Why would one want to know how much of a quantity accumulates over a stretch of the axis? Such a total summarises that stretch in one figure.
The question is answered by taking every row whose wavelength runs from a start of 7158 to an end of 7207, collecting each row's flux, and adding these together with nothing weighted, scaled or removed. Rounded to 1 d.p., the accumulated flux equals 95.8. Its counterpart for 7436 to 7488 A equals 99.7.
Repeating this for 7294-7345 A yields 99.4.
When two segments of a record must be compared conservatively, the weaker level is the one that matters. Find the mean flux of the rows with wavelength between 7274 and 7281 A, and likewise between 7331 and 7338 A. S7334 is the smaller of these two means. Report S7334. 6.63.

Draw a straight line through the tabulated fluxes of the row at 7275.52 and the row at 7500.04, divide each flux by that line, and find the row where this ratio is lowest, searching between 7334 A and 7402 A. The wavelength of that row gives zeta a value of 7390.33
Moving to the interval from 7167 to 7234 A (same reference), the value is 7208.81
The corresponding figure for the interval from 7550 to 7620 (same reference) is 7611.39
